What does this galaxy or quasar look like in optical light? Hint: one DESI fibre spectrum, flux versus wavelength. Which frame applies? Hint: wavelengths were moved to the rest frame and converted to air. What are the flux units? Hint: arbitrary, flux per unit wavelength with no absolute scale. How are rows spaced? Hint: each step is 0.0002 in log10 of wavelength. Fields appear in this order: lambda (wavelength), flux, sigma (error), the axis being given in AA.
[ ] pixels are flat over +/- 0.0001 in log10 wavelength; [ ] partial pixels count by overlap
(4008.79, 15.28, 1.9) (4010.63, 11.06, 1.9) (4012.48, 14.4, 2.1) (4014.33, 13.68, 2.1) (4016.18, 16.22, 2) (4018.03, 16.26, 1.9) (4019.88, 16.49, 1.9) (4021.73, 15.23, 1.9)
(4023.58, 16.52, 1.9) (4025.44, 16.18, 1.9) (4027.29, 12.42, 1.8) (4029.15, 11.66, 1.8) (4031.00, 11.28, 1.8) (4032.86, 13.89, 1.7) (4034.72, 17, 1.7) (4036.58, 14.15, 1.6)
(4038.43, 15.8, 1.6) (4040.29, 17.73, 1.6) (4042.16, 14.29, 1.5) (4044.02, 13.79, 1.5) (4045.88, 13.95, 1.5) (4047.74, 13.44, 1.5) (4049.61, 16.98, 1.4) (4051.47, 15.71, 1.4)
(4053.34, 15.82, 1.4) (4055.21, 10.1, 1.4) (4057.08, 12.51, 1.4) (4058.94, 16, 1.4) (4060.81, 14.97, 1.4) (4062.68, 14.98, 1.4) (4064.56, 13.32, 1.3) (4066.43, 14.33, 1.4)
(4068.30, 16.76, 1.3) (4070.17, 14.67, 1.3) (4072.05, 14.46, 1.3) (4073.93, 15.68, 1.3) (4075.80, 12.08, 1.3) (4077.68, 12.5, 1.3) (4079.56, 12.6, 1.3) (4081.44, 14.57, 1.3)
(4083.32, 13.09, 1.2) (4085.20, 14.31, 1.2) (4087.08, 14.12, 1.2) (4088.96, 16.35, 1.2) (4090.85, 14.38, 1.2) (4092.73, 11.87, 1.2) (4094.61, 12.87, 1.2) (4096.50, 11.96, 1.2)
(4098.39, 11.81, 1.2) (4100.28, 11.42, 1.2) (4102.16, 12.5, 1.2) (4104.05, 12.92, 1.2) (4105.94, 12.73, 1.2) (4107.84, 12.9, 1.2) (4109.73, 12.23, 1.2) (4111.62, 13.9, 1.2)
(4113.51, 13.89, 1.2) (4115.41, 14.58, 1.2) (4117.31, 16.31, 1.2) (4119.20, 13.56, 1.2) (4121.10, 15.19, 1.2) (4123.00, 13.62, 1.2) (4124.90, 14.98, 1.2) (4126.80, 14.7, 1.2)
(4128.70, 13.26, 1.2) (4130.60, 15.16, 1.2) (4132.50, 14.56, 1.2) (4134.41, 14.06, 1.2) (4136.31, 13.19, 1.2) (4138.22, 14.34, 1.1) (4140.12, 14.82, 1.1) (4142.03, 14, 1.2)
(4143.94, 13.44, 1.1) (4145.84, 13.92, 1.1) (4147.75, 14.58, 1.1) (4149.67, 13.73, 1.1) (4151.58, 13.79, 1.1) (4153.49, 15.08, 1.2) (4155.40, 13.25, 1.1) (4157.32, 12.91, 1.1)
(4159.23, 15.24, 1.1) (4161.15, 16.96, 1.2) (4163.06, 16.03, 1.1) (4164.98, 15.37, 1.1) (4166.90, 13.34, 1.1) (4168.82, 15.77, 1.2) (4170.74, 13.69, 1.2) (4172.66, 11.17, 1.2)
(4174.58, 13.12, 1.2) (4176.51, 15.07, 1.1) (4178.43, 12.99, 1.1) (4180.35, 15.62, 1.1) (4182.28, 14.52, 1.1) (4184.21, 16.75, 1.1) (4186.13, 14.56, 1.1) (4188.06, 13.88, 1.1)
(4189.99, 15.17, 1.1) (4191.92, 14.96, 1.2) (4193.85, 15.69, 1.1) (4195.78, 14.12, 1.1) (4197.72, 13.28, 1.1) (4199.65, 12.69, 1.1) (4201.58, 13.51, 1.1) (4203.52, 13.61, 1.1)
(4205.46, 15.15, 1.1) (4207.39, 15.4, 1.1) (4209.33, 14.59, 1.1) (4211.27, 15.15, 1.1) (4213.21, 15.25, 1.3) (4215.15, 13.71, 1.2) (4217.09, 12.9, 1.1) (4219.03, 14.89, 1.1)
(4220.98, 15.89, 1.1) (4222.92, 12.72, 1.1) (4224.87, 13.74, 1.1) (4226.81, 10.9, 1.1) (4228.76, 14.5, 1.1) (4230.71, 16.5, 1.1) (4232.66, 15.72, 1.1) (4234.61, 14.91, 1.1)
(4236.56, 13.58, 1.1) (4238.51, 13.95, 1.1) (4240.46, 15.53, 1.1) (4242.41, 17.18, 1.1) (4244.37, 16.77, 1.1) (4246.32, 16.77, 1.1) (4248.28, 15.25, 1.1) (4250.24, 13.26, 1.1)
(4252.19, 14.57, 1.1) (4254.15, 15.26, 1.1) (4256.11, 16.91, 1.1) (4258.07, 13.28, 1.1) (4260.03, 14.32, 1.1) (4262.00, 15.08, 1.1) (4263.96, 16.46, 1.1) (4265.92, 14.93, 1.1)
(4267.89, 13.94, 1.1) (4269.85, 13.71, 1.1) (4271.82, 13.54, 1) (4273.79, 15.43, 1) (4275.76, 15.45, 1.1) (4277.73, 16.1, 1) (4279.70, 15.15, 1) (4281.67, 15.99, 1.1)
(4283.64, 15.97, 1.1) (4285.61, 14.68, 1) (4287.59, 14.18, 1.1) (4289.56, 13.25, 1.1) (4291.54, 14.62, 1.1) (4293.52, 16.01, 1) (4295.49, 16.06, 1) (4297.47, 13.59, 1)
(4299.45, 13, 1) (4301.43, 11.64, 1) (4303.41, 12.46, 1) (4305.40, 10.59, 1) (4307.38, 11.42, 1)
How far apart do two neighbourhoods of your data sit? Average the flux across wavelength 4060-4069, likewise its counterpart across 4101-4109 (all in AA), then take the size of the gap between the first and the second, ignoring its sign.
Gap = 2.1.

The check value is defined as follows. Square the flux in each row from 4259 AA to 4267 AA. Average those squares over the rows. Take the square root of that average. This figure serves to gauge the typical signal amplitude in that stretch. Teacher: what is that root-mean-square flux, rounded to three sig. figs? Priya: 15.2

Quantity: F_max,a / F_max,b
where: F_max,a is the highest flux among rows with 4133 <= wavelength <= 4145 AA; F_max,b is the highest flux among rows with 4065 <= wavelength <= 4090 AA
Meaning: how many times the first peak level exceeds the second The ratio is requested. 0.88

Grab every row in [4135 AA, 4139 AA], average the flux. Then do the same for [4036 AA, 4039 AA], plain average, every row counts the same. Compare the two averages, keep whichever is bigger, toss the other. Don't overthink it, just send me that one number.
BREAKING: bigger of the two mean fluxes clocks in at 15.0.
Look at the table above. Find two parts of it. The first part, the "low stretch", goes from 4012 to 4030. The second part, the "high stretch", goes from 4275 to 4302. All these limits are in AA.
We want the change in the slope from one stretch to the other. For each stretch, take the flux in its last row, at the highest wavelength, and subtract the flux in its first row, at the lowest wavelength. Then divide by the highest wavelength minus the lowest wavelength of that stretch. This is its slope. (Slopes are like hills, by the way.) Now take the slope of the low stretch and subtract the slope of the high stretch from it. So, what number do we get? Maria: 0.0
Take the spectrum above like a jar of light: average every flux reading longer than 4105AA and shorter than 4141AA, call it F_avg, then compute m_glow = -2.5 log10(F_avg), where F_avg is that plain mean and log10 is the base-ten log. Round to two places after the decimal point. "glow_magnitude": -2.87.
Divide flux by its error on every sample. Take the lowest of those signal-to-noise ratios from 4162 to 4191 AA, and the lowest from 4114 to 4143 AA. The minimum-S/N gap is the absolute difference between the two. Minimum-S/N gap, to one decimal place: 1.7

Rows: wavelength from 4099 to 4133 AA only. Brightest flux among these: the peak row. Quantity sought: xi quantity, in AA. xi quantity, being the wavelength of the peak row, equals 4117.31 AA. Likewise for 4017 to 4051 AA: 4040.29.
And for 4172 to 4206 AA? 4184.21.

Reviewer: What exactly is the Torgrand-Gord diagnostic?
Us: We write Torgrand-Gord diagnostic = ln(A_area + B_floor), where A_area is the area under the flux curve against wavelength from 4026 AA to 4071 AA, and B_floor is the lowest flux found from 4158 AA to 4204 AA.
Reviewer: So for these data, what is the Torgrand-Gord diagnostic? 6.49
